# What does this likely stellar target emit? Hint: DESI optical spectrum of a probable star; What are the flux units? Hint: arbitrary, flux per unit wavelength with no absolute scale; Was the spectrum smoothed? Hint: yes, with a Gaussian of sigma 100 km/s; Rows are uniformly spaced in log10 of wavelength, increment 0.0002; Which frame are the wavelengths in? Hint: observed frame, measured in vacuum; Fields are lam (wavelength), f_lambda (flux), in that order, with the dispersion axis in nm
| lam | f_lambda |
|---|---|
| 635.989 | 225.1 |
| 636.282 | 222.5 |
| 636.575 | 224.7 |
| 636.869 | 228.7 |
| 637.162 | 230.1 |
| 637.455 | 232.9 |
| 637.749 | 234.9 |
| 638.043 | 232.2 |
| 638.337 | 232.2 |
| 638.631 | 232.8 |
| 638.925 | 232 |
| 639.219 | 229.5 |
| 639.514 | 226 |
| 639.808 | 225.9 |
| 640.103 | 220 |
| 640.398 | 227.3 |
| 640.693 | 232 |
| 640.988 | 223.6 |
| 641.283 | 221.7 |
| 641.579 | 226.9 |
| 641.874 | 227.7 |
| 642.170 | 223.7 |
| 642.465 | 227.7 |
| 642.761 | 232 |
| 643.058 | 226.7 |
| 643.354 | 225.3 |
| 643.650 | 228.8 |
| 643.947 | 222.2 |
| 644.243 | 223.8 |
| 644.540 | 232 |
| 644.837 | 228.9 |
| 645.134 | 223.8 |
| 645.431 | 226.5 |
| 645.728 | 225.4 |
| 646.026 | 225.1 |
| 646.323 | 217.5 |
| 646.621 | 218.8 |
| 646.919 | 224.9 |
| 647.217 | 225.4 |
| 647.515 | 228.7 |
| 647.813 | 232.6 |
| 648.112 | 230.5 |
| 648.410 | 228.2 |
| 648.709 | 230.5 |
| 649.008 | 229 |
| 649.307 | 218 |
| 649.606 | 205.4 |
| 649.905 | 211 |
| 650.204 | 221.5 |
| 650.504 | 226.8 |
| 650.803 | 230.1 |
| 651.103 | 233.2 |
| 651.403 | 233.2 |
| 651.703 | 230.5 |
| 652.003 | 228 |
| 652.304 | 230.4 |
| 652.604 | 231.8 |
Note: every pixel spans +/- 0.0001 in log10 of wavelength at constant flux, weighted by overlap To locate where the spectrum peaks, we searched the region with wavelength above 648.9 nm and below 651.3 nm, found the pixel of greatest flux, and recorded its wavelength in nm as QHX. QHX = 651.103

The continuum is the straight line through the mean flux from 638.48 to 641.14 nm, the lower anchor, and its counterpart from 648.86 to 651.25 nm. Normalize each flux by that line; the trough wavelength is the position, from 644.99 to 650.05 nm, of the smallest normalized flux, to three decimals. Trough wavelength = 649.606 nm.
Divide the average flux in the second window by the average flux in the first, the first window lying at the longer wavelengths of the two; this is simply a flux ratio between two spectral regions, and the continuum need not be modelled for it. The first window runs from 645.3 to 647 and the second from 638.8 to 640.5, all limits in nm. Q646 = 1.017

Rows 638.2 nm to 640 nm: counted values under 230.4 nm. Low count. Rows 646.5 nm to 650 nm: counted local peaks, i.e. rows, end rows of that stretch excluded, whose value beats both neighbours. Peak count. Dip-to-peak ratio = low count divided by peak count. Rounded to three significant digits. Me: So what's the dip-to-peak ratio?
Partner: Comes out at 1.50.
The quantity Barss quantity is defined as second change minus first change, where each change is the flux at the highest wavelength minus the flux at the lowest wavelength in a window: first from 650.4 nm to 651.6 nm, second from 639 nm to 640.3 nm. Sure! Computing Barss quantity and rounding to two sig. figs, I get -16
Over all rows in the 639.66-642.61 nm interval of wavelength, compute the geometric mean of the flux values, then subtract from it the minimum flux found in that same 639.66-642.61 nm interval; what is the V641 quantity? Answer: 5.6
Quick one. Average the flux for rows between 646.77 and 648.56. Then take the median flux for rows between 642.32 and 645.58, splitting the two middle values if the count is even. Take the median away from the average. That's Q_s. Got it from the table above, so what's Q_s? 1.7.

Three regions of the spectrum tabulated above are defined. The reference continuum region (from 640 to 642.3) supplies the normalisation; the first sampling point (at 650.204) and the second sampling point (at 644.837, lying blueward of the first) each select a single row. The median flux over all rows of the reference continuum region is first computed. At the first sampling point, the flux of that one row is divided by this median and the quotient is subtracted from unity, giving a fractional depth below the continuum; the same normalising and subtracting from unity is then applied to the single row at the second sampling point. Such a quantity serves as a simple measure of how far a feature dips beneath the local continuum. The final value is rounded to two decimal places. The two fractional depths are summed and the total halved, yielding 0.00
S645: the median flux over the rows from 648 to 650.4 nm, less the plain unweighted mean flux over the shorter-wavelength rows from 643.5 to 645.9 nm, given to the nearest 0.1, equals -1.6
